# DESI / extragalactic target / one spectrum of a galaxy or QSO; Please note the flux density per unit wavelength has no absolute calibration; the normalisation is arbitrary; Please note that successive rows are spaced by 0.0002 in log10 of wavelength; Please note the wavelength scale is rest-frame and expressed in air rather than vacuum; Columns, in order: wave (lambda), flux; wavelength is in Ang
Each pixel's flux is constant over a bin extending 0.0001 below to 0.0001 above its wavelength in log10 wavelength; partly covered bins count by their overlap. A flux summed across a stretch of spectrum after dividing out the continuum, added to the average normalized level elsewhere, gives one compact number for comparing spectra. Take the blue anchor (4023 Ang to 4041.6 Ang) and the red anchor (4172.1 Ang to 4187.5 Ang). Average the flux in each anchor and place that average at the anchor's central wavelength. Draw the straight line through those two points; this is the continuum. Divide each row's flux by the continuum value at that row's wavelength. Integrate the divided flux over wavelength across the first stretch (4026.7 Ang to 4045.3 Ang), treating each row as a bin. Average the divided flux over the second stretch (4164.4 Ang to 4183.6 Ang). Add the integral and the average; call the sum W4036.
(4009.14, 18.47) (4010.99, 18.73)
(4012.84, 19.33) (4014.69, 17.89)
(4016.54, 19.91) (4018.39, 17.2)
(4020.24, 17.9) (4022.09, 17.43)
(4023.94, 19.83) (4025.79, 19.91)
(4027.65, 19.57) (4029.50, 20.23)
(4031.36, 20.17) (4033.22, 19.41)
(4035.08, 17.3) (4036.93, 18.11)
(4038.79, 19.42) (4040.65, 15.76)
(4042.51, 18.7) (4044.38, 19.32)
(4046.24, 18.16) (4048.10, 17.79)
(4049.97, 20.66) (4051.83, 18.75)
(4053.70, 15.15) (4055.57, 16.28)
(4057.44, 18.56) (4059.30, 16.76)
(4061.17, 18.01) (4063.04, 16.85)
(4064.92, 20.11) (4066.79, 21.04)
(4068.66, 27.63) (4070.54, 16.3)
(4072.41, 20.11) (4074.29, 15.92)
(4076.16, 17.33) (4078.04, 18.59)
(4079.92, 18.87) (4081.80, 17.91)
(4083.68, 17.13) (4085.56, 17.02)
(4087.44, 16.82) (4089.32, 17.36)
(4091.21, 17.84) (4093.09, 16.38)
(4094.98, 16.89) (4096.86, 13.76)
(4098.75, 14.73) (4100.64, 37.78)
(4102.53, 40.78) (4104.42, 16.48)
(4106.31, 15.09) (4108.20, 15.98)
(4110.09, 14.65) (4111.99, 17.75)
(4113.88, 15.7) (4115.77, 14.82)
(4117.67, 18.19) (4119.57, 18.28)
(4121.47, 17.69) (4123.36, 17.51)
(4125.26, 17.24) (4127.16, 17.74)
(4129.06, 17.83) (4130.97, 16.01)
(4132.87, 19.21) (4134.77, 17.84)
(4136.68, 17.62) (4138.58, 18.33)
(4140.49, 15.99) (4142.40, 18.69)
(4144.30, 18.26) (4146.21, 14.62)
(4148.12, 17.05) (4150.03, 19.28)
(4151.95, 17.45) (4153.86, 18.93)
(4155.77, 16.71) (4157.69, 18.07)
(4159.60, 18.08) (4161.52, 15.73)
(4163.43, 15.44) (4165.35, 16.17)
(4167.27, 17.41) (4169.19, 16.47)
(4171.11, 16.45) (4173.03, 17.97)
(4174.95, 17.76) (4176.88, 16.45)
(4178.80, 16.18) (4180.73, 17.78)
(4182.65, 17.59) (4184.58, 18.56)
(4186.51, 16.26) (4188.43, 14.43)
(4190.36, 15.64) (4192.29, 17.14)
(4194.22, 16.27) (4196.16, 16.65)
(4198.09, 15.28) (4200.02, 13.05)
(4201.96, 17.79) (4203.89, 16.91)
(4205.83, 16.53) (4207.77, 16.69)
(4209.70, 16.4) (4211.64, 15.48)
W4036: 19.4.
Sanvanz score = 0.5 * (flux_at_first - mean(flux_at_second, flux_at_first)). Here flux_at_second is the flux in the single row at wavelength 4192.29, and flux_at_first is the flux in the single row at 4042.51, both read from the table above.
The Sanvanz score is 0.39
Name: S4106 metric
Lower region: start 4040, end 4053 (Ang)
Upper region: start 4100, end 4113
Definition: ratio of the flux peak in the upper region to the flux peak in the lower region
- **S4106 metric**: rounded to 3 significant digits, 1.97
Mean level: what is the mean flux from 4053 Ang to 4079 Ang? 18.5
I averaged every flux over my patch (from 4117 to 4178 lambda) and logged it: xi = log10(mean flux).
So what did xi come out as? 1.240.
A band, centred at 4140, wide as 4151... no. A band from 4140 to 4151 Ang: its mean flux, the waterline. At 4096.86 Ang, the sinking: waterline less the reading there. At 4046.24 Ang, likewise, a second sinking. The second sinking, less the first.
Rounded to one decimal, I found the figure -4.4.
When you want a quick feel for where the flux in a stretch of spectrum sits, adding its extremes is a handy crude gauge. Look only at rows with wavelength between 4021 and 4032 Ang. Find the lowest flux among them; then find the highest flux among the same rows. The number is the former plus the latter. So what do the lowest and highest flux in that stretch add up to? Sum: 37.7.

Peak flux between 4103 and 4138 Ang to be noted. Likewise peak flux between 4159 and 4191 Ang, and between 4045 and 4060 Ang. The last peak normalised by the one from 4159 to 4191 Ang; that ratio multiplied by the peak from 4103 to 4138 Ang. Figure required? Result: 21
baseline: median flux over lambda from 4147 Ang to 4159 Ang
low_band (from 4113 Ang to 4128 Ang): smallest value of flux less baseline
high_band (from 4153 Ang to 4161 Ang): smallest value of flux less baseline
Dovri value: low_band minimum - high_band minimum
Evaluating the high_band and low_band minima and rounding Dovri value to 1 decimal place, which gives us -1.9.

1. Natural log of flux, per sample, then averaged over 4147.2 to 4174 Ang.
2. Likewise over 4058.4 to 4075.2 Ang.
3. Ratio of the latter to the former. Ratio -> 1.03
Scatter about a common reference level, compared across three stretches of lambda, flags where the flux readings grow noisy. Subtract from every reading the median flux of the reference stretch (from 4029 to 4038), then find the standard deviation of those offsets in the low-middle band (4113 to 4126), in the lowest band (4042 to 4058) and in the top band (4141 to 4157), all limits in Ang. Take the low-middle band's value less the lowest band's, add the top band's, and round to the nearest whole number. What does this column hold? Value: 1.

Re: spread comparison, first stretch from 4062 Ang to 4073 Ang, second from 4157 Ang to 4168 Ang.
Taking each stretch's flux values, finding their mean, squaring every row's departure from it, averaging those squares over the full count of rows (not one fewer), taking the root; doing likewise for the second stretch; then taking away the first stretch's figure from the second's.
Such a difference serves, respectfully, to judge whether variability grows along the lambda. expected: -2.6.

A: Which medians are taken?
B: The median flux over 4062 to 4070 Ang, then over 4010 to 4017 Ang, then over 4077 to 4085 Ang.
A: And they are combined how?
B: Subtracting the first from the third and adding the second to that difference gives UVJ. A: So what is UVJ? 16.7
